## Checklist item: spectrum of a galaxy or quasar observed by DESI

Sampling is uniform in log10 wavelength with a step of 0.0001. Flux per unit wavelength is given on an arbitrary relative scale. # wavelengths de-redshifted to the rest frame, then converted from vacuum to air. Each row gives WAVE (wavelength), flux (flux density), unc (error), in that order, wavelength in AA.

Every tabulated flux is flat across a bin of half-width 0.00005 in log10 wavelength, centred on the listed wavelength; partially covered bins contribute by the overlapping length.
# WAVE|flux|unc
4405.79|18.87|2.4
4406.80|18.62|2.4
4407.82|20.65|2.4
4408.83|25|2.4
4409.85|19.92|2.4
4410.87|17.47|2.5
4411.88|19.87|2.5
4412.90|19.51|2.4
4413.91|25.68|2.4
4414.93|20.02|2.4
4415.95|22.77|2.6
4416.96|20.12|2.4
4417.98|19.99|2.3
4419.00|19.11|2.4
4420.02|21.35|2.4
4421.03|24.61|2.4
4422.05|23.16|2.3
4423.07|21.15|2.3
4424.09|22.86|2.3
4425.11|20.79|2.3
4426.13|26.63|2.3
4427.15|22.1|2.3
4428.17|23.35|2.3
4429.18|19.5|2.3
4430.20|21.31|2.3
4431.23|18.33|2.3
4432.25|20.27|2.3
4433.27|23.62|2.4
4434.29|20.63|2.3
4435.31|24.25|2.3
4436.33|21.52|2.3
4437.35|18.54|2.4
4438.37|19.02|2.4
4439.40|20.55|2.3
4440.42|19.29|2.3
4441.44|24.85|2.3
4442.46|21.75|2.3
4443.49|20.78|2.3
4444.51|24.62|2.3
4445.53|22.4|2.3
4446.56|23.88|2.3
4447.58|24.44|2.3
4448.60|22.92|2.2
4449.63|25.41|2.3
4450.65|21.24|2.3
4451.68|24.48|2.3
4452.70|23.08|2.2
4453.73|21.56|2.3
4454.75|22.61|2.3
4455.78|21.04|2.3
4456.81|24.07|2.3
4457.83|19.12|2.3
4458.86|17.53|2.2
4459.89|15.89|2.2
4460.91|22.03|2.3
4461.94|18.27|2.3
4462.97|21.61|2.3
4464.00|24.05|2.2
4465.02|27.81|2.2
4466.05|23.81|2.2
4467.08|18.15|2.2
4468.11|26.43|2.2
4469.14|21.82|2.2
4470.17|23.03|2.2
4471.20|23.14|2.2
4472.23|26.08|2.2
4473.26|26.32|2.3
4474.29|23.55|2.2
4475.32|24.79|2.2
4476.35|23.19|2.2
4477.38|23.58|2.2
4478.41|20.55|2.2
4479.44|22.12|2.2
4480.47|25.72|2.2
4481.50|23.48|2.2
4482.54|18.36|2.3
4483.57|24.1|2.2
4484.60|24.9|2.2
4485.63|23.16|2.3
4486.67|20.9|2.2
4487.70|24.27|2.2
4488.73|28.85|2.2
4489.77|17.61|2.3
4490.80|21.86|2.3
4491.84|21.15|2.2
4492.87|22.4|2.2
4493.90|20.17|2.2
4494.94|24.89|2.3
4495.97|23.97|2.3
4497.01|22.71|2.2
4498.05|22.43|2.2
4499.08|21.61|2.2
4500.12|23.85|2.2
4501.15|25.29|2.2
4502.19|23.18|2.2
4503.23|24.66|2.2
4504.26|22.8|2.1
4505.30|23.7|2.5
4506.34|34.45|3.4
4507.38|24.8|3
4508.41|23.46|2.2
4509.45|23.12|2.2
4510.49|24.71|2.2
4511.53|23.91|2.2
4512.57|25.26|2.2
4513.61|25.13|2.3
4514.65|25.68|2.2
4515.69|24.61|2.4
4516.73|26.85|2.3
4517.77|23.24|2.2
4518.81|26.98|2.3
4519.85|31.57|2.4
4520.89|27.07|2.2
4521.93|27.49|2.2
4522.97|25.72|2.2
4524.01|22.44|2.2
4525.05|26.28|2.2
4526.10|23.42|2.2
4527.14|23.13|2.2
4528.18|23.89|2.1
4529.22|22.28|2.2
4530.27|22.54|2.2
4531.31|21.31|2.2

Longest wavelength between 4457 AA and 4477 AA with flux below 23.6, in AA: 4476.35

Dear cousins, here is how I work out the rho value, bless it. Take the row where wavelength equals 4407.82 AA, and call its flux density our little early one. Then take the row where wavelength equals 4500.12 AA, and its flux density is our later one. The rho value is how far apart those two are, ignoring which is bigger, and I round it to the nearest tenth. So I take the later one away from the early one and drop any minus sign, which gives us 3.2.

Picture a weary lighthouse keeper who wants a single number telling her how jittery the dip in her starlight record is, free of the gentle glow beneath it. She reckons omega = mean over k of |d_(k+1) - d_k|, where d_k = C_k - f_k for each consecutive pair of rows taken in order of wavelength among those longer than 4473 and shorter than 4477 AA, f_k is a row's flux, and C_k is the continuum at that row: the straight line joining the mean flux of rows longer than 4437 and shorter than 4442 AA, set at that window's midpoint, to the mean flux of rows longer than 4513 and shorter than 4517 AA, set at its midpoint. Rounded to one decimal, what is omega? 1.9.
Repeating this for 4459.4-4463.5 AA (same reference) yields 4.4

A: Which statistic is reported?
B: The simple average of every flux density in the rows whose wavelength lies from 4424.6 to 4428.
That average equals 23.2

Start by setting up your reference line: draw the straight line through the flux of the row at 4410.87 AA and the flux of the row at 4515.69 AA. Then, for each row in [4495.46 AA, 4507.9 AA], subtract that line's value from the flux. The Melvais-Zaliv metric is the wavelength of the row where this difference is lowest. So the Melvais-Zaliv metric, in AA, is 4499.08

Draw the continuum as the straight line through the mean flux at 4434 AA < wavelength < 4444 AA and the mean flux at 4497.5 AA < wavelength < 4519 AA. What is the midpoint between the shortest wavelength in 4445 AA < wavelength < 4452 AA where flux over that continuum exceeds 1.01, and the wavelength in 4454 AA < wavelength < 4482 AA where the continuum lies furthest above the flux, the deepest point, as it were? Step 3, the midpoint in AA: 4452.7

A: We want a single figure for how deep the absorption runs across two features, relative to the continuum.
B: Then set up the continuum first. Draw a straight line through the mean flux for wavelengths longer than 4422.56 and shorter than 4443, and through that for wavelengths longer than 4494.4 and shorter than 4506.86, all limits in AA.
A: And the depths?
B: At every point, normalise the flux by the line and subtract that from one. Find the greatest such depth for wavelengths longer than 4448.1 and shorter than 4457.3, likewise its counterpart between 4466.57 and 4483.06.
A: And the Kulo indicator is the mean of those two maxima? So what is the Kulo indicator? 0.145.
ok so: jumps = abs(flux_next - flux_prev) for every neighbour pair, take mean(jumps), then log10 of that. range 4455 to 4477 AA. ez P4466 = 0.50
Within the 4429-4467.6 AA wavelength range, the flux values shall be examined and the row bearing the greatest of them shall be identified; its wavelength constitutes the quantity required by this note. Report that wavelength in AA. 4465.02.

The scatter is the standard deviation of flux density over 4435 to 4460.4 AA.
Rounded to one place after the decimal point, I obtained 2.5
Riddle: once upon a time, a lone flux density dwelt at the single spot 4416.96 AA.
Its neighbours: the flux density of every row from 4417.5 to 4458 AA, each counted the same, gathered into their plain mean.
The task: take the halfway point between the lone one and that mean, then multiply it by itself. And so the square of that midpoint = 444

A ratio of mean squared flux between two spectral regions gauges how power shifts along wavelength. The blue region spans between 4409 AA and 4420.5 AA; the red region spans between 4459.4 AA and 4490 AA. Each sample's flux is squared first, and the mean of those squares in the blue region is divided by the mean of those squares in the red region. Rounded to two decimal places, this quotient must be 0.80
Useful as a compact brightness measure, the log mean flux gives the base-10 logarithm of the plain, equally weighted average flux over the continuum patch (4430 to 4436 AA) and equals 1.33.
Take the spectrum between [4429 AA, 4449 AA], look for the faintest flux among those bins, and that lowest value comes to 18.33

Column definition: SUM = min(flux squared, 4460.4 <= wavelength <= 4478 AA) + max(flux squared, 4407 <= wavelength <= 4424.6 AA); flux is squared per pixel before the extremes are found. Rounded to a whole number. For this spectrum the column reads 989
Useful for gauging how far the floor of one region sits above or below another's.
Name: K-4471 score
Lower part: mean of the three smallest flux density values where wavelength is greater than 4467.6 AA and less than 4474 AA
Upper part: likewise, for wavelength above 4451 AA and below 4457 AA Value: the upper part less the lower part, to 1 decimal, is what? -0.9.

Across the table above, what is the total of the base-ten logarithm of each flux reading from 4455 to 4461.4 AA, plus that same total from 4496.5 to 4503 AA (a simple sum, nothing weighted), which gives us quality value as 16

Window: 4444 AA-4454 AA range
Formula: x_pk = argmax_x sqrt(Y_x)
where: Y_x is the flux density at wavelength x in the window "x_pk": 4449.63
